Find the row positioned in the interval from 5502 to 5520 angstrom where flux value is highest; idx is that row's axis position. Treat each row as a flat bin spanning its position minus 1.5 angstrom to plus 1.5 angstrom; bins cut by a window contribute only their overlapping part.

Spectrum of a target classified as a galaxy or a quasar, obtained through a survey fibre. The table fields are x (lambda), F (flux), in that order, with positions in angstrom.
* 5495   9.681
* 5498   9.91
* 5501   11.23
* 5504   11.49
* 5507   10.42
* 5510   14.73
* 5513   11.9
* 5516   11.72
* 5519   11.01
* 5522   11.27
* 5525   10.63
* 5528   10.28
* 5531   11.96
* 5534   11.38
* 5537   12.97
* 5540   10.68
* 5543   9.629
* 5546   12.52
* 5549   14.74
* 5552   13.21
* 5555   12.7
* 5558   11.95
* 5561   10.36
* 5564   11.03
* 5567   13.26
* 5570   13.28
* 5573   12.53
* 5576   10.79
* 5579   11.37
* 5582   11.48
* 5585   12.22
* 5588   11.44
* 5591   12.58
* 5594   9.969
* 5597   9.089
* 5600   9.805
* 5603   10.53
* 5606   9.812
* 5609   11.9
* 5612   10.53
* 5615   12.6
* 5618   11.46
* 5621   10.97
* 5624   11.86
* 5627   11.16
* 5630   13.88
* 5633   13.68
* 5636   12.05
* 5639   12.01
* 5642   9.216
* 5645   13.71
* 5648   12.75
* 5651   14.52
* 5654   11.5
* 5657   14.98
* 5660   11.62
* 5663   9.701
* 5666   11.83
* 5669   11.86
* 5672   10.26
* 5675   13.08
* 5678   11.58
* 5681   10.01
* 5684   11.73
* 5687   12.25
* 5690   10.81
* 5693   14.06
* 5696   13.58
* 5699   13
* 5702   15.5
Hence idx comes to 5510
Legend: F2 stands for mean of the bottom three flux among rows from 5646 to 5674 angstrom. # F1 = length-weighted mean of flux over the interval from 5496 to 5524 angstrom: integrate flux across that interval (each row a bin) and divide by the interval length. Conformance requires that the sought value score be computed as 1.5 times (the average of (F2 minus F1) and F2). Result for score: 7.1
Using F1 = 11.5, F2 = 10.5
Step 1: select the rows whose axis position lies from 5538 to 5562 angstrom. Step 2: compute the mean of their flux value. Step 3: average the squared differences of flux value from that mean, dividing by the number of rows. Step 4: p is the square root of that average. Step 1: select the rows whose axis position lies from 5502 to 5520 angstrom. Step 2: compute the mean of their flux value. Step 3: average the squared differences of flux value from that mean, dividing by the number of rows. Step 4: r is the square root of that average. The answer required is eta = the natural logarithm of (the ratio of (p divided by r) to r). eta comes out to -0.17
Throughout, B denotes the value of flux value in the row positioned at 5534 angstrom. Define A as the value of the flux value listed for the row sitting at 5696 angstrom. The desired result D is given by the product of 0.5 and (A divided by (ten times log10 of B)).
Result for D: 0.64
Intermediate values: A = 13.58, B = 11.38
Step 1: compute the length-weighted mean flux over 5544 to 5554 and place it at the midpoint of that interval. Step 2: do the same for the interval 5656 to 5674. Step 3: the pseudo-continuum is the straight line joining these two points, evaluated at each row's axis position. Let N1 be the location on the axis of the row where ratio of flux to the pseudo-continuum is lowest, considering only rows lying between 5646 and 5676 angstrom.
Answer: 5663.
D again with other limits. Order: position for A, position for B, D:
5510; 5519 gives 0.71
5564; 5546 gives 0.50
